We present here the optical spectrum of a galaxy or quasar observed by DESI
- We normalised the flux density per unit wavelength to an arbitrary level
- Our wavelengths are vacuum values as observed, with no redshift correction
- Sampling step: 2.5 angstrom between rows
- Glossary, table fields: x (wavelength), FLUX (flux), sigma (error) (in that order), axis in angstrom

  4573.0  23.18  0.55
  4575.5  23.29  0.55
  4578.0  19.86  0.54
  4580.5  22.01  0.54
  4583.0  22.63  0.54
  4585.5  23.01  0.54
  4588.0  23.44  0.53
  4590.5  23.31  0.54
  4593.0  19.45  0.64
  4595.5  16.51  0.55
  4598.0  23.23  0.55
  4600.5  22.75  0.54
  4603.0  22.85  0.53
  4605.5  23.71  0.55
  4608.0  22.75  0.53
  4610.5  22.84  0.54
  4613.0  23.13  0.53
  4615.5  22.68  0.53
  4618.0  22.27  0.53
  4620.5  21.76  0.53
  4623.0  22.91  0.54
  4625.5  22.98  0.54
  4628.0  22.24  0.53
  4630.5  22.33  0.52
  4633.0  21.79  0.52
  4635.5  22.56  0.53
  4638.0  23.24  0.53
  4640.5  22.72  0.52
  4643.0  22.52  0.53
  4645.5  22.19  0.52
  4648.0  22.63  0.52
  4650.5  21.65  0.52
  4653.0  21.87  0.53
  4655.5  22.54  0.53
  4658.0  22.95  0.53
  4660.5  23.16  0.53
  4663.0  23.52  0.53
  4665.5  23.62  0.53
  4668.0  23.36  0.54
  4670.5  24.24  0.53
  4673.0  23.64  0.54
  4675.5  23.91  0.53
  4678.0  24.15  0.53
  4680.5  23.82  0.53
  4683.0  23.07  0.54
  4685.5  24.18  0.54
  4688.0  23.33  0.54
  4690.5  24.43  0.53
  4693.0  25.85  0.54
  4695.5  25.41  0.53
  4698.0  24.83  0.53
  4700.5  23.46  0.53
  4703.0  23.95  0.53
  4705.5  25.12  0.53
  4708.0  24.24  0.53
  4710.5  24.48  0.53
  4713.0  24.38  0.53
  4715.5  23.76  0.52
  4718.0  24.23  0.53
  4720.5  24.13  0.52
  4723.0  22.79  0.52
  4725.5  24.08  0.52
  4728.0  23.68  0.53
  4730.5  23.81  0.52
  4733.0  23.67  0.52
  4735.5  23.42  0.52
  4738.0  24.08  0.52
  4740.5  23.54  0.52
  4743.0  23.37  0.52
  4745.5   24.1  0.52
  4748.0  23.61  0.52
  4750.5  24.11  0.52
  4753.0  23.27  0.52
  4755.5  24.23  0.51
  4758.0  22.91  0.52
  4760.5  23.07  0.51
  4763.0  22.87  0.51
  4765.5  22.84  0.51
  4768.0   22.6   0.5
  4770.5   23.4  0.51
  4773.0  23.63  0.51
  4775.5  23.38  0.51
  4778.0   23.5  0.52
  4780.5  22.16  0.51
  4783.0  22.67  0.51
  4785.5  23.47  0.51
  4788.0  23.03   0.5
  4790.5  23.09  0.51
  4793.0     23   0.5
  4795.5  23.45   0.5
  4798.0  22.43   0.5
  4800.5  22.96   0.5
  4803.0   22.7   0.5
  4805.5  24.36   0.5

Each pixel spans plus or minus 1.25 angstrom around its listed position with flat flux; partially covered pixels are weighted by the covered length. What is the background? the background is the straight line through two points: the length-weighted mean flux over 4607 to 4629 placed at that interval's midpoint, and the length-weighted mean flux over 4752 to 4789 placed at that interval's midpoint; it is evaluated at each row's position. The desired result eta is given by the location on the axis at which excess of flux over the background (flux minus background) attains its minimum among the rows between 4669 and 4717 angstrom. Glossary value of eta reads 4683.0 angstrom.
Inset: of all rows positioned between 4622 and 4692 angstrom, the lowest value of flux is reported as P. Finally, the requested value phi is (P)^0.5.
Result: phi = 4.65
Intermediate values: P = 21.65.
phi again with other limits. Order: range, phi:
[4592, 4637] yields 4.06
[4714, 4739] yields 4.77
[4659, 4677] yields 4.81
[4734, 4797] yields 4.71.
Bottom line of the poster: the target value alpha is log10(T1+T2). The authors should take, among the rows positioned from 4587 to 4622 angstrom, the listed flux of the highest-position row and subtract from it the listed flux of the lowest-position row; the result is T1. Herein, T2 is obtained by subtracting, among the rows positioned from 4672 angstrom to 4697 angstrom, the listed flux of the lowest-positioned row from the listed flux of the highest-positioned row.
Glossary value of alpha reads -1.05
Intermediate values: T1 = -1.68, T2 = 1.8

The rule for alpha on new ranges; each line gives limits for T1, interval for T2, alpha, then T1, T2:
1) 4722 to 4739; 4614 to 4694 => 0.65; 1.29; 3.2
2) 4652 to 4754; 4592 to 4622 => 0.57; 1.40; 2.3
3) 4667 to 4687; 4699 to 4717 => 0.05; 0.82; 0.3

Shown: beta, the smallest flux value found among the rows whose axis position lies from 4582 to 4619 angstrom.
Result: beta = 16.51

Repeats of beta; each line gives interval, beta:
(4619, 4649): 21.76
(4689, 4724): 22.79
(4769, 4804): 22.16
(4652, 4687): 21.87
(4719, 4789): 22.16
